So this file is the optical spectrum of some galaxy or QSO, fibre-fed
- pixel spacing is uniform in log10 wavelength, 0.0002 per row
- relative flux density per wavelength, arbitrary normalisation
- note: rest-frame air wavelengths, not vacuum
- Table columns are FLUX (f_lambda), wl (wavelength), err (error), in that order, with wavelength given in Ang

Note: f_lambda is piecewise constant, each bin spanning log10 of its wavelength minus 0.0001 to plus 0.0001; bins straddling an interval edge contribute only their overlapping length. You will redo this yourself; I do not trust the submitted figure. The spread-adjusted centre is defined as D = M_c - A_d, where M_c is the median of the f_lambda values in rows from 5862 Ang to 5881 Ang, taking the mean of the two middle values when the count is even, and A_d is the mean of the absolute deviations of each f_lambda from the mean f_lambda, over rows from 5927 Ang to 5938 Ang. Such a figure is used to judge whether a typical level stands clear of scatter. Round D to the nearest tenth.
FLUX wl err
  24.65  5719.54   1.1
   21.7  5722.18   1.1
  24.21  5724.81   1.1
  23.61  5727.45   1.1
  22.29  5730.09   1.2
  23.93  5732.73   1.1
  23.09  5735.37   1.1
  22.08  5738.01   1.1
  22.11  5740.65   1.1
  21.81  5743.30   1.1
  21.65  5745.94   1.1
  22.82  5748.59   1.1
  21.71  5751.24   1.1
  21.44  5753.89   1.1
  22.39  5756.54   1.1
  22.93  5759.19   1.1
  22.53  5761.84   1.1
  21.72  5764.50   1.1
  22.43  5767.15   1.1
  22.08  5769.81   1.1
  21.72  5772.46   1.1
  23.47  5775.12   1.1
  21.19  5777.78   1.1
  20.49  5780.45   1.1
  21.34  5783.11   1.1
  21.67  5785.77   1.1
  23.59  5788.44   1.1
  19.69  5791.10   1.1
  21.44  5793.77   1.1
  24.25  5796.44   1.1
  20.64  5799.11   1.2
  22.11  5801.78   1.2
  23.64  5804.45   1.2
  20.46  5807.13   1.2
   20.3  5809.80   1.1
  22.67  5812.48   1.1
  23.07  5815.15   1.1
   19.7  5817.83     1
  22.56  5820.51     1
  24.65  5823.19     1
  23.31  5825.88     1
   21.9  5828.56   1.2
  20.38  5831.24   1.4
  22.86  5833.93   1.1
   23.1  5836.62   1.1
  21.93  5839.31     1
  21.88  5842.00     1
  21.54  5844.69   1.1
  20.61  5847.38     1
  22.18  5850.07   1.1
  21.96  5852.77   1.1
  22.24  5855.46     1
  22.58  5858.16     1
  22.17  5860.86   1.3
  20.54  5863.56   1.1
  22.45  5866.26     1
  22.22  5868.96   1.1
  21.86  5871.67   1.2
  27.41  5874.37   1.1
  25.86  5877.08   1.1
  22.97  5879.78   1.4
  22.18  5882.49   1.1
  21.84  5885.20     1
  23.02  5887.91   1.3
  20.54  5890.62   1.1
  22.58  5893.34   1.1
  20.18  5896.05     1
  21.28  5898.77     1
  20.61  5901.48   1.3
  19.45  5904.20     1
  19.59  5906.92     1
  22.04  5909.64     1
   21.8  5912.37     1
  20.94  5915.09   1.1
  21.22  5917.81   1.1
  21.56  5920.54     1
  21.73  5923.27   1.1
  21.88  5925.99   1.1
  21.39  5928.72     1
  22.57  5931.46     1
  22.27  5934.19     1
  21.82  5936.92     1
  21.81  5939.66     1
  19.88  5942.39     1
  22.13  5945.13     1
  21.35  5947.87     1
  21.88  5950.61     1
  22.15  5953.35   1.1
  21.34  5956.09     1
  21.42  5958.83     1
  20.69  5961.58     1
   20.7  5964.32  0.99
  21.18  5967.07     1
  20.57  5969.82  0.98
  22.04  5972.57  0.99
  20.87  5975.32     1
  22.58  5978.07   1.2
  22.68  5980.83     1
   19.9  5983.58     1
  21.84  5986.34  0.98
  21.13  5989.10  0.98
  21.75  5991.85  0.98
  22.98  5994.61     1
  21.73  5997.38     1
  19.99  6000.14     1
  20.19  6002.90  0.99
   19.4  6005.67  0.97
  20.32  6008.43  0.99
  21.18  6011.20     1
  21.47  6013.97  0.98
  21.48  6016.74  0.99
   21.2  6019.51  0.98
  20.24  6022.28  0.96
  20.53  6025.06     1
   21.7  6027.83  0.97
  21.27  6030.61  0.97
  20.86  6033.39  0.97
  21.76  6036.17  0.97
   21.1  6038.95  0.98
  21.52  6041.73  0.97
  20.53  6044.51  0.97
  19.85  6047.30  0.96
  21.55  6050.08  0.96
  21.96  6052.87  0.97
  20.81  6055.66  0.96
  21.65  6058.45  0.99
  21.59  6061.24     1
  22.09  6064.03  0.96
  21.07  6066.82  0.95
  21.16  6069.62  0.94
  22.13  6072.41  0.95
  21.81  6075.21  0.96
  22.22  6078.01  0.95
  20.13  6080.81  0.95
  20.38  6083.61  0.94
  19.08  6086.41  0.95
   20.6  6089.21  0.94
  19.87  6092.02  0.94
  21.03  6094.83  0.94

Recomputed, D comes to 22.0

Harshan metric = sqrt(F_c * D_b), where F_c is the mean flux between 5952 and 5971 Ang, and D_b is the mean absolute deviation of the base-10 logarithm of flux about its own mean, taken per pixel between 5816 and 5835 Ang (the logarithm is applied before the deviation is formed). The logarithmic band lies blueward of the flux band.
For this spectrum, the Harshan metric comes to 0.74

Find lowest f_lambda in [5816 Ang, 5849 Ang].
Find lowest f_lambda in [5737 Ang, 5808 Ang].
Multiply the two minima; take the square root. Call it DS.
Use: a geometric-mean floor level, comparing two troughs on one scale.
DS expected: 19.69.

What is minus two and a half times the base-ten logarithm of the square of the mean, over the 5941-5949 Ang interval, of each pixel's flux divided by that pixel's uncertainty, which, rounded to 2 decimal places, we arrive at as -6.62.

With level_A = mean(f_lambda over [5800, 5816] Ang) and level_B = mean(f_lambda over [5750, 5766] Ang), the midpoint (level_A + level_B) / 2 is 22.1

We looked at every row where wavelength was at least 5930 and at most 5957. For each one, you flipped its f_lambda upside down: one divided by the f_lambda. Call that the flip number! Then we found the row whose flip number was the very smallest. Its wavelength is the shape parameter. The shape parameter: 5931.46 Ang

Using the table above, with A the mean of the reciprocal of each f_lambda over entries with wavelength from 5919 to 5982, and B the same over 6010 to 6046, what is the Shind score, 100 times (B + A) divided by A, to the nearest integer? 202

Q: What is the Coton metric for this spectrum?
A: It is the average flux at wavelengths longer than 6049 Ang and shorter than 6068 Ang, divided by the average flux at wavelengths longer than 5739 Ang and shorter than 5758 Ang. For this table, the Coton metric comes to 0.98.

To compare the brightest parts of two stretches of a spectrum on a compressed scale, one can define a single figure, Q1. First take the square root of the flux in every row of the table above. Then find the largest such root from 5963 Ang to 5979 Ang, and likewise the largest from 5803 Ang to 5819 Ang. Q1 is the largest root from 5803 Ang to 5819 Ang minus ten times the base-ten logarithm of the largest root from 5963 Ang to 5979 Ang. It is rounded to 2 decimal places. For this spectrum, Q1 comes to -1.91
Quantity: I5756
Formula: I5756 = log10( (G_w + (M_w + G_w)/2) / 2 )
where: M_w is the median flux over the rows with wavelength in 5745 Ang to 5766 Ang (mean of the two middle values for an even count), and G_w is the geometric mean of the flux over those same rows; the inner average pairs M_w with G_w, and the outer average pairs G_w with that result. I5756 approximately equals 1.34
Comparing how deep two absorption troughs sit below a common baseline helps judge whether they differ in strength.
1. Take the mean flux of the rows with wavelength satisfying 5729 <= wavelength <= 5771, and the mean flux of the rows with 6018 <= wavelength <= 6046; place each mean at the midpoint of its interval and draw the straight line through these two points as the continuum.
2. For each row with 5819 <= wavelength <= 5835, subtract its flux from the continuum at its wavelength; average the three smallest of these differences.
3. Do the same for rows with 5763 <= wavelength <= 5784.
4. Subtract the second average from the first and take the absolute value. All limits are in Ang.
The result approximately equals 1.2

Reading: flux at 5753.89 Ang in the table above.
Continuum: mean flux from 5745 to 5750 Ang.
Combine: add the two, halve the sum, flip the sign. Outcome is -21.8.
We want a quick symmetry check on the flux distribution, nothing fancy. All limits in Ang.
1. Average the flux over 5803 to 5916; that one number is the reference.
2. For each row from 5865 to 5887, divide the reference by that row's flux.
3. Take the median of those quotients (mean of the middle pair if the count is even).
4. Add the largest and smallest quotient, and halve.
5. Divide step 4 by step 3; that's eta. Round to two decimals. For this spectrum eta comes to 0.92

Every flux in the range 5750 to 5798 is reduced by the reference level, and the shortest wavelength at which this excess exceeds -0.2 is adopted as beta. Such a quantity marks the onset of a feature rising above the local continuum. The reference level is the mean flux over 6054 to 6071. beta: 5751.24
